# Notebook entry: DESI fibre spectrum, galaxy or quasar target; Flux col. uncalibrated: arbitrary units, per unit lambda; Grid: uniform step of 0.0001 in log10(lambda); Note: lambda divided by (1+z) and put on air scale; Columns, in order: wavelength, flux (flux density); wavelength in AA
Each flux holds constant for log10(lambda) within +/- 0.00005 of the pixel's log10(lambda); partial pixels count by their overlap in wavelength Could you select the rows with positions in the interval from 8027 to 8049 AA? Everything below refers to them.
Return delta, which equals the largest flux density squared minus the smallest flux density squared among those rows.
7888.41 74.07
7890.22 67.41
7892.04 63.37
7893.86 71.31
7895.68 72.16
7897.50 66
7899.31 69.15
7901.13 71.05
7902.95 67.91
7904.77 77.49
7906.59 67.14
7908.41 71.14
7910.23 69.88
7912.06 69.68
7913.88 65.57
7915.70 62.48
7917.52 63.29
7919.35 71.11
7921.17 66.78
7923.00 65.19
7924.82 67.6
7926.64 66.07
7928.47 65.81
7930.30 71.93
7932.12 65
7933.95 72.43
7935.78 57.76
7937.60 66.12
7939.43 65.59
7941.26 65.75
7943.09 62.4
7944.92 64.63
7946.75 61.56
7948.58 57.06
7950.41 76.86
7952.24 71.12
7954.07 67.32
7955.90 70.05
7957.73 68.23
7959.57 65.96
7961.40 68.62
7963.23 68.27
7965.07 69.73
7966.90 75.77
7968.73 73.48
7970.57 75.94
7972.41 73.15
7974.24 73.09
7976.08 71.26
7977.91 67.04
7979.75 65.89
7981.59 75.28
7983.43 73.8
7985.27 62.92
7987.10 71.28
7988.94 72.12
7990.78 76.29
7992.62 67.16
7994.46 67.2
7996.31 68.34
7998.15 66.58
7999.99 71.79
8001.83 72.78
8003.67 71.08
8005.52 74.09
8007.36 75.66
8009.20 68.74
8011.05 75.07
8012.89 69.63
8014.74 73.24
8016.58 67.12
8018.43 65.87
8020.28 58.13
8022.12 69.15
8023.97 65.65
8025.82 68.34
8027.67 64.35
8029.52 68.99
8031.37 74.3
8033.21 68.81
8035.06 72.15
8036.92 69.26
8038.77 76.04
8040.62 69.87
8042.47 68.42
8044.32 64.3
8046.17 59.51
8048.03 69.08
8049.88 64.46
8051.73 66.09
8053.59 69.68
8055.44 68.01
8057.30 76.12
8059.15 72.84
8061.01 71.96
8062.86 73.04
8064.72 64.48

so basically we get 2241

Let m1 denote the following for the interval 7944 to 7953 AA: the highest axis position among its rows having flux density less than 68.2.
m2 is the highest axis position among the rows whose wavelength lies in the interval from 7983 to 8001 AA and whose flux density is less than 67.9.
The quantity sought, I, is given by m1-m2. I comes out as -49.6 AA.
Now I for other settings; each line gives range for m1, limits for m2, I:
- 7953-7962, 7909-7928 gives 32.9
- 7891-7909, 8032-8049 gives -139.6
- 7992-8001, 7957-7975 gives 38.6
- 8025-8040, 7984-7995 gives 33.2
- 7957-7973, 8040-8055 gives -92.2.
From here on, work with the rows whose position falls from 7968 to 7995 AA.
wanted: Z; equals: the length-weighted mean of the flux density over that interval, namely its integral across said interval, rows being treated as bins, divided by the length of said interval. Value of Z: 71.1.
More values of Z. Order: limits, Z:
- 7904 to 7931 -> 68.0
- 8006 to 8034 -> 69.0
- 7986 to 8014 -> 71.2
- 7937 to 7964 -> 66.6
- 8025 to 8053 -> 68.3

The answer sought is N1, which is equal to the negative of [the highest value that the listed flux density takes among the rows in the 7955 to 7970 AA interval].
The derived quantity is -75.8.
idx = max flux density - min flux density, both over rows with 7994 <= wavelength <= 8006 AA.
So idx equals 8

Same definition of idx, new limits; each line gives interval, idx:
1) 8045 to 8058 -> 17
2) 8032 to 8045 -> 12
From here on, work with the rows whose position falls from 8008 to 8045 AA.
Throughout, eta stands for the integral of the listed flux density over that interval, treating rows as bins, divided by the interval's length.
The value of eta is 69.0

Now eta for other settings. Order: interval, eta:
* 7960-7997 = 70.8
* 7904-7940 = 67.4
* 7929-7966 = 66.8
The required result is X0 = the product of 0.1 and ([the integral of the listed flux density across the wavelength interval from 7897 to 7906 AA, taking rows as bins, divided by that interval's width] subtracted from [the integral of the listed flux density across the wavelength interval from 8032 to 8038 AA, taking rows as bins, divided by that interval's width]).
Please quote 0.00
